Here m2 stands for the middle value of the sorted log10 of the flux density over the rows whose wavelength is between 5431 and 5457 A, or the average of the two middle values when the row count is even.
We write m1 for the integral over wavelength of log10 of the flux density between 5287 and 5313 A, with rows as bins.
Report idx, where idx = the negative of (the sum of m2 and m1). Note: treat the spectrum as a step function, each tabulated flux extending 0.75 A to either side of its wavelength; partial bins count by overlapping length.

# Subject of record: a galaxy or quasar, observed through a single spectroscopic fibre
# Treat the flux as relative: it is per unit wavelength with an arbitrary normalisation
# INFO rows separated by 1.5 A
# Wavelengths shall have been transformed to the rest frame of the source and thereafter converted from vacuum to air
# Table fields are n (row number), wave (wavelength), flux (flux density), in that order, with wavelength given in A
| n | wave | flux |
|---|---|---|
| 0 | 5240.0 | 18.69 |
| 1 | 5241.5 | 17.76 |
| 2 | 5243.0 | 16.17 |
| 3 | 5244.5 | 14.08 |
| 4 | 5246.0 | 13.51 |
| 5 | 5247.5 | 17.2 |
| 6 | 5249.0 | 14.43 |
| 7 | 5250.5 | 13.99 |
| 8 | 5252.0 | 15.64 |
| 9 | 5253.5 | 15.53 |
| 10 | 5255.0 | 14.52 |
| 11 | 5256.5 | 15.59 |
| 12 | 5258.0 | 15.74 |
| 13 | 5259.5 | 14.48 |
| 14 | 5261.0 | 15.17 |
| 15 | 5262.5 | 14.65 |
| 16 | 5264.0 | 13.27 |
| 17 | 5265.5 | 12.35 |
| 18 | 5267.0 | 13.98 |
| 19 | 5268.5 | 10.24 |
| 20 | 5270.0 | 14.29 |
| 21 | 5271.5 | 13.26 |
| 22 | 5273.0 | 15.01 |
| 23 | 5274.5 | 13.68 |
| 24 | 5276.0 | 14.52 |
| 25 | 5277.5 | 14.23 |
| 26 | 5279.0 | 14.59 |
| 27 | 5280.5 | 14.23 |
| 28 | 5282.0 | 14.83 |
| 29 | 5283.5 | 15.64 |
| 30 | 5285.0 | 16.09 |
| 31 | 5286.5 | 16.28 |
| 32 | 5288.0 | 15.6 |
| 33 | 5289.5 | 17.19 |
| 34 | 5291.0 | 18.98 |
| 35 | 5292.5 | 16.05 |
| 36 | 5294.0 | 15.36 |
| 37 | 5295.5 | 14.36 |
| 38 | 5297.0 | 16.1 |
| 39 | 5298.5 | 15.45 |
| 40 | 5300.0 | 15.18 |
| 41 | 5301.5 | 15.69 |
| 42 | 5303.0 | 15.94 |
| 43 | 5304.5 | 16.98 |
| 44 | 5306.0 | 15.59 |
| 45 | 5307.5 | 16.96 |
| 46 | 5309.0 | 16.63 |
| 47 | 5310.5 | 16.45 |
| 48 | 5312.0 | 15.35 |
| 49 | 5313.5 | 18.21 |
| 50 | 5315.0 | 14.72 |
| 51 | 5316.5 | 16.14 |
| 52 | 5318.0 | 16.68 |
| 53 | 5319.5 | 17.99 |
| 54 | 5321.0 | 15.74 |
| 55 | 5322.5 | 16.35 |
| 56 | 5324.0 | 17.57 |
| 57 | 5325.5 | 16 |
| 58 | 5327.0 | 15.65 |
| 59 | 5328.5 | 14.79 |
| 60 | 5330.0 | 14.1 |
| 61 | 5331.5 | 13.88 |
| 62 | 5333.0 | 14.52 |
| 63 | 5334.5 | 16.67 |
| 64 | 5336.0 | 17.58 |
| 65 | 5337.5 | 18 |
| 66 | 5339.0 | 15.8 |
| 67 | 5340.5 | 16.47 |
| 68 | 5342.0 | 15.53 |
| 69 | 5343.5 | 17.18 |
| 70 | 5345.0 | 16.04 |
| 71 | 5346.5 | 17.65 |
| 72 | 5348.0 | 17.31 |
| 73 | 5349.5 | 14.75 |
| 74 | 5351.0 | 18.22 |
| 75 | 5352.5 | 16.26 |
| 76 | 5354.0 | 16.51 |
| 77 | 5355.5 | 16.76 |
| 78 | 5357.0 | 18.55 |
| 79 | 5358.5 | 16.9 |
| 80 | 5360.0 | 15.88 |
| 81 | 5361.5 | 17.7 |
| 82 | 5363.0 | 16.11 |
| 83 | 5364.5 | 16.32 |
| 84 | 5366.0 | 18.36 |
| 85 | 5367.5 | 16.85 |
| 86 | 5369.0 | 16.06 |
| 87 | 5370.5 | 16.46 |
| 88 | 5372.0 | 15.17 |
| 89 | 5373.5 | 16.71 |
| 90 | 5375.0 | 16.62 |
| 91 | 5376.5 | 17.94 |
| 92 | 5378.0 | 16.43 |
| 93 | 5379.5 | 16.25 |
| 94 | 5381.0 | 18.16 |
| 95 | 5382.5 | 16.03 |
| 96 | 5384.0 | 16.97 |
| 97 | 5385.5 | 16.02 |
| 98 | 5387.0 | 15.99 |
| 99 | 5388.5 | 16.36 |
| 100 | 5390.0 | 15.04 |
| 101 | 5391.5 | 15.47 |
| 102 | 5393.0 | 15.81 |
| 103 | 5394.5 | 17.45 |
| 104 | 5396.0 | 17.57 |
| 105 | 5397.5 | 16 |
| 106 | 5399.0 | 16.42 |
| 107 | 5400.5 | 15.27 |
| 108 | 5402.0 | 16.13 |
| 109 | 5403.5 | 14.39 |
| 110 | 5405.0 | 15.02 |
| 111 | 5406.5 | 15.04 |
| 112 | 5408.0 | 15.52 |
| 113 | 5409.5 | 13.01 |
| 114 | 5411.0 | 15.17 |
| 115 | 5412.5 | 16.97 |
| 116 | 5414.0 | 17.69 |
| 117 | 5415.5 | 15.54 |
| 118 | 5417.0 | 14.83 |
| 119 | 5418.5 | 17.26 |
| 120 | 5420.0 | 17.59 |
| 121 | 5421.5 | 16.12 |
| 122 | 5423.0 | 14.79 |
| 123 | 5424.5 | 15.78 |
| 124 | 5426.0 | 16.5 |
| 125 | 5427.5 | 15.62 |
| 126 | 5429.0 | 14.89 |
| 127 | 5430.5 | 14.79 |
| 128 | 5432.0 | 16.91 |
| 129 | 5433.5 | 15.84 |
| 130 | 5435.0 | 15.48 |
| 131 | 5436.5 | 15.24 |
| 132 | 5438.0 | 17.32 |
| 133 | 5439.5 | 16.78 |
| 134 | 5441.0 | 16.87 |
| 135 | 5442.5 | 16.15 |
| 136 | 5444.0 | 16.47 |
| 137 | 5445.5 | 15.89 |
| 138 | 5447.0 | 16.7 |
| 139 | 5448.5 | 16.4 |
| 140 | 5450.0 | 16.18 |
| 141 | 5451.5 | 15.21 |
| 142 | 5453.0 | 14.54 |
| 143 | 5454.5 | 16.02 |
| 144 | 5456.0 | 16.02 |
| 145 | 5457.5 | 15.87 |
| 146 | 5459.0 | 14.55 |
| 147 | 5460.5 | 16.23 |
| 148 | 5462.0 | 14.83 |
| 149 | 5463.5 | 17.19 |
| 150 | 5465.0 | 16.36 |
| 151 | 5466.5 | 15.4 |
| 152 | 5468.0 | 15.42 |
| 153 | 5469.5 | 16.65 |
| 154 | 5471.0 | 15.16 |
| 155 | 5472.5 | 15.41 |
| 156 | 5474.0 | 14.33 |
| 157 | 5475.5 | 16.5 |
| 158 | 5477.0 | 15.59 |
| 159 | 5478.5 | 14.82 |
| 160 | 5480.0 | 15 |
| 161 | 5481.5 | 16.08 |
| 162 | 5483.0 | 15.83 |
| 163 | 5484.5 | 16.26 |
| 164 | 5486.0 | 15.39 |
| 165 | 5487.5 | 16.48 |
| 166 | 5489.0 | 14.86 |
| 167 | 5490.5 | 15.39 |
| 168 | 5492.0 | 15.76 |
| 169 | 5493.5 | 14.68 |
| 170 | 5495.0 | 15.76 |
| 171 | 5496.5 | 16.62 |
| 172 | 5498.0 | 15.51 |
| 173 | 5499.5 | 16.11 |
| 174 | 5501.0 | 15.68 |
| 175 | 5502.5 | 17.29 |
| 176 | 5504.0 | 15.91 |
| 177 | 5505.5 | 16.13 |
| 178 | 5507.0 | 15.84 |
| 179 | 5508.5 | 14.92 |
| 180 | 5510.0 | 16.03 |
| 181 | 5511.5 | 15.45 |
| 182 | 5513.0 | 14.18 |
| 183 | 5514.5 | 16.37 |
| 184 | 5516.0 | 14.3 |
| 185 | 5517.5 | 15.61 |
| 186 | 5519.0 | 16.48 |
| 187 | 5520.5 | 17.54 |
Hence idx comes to -32.6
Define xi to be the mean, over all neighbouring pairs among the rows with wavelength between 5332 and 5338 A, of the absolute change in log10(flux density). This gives 0.031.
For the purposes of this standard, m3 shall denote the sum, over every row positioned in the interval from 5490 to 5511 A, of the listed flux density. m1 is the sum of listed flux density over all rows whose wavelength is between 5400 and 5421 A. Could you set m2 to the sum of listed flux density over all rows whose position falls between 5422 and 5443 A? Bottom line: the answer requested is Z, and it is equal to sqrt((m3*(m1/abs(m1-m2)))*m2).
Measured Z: 1753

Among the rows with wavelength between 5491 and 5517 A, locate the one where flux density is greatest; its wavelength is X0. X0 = 5502.5 A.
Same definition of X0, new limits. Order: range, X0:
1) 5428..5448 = 5438.0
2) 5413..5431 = 5414.0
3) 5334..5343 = 5337.5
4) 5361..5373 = 5366.0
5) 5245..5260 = 5247.5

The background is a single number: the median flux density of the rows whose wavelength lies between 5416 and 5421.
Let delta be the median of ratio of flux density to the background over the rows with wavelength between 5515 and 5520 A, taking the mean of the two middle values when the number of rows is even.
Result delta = 0.90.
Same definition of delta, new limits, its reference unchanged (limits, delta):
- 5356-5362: 1.00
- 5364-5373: 0.95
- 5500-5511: 0.92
